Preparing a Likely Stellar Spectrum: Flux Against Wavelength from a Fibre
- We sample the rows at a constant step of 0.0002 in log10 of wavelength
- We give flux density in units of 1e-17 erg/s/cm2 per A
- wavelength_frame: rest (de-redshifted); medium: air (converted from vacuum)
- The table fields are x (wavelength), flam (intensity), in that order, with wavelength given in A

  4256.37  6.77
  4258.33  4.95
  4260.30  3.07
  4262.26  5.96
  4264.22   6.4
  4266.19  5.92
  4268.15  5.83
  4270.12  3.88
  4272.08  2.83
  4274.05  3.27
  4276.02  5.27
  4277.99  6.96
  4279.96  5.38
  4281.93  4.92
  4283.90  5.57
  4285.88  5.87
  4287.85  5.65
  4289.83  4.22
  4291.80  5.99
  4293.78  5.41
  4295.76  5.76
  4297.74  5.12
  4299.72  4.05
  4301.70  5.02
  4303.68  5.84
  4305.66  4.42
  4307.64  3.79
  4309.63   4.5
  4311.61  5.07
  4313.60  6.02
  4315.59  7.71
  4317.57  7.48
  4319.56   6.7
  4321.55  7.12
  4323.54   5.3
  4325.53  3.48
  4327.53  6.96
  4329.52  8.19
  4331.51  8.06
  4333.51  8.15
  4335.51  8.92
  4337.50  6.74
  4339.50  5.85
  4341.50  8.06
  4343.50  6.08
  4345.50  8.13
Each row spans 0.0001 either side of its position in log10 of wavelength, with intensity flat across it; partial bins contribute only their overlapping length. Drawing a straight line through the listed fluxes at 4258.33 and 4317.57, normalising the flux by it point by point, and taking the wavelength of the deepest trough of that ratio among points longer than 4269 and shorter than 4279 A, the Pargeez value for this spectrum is 4272.08 A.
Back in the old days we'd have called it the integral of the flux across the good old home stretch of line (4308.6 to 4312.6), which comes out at 19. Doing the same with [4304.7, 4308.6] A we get 16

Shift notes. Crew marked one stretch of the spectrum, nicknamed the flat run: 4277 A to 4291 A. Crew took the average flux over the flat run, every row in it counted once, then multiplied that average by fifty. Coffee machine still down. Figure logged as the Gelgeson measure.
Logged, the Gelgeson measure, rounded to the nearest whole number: 276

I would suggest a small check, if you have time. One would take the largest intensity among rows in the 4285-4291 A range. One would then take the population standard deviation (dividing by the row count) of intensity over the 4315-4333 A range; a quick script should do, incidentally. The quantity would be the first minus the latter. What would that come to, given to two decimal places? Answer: 4.45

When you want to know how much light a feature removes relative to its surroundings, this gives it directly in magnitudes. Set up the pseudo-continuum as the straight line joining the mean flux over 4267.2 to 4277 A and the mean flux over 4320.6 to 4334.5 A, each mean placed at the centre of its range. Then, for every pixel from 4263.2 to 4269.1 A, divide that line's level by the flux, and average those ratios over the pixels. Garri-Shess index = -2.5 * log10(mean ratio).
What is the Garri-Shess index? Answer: 0.46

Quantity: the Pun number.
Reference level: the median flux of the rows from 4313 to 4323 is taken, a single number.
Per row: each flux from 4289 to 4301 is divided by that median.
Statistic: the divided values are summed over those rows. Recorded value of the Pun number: 4.29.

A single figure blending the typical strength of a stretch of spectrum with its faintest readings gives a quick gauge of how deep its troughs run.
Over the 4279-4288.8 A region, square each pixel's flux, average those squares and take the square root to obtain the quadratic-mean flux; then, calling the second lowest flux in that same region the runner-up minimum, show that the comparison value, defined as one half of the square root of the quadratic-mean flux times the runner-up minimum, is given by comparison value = 2.7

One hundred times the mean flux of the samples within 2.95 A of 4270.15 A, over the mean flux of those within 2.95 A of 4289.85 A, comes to 79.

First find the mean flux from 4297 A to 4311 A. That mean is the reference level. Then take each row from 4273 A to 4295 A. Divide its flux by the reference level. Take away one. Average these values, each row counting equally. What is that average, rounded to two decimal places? 0.14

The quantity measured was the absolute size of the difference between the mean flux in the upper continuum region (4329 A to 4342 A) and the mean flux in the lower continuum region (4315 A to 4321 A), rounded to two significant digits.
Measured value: 0.41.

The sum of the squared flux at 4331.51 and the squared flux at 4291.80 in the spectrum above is 101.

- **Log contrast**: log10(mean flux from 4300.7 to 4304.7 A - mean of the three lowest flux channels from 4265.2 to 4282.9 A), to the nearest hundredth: 0.32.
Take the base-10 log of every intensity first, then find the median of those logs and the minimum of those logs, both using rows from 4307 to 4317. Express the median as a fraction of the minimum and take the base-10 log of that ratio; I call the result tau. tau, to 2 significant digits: 0.086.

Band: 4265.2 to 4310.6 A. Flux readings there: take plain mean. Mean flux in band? 5.02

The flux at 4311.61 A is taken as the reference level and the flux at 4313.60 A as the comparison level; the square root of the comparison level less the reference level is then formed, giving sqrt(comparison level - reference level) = 1.0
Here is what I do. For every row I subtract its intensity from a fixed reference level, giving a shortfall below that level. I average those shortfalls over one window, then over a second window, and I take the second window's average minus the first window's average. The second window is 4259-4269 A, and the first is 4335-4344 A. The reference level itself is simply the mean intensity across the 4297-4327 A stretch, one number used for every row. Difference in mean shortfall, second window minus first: 1.7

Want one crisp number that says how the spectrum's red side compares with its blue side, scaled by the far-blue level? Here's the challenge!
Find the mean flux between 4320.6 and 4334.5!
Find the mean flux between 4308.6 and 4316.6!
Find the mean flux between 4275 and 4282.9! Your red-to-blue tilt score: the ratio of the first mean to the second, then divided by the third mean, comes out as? 0.21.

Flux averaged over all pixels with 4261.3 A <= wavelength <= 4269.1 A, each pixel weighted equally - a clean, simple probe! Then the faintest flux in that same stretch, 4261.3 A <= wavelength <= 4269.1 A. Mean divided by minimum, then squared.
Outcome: 1.07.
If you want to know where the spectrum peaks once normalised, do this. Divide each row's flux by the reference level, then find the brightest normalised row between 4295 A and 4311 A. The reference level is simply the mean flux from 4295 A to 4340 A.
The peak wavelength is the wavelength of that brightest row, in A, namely 4303.68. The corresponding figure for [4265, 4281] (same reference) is 4277.99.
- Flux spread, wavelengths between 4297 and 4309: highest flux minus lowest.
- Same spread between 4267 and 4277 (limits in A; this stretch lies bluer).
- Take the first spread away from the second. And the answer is 0.95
